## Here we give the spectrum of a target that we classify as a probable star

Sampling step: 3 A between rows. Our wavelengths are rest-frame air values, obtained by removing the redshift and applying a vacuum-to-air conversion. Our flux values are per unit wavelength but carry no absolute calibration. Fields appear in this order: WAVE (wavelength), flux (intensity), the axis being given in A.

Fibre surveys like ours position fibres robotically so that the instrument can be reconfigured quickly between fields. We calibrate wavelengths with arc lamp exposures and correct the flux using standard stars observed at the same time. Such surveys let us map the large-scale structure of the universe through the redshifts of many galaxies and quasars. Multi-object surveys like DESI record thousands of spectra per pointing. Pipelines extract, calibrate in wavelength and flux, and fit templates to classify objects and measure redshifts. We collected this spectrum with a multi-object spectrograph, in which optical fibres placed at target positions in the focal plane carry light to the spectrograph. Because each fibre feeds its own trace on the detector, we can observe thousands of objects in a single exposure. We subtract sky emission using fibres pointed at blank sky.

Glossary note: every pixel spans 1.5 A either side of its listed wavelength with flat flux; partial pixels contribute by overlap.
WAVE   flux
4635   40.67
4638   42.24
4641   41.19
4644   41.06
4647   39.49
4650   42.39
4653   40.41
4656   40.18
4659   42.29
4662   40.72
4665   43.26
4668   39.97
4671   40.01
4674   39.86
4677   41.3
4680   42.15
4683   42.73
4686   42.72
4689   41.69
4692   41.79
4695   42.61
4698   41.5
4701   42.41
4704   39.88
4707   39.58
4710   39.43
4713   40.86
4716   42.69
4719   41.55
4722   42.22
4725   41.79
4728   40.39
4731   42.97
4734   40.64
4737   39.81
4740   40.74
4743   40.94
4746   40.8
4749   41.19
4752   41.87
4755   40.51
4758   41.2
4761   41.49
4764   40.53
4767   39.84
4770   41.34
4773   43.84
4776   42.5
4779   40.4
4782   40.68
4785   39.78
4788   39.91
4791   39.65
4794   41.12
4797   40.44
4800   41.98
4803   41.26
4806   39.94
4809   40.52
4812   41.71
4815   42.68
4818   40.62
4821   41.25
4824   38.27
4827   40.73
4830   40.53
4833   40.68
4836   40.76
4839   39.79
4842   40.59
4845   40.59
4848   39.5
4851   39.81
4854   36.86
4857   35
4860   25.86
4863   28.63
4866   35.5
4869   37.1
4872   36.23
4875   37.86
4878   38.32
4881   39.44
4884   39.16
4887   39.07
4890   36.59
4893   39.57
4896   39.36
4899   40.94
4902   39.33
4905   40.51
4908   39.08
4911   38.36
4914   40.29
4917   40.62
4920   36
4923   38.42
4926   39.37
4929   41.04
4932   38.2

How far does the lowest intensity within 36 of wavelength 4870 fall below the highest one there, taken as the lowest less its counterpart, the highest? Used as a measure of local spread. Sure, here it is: -15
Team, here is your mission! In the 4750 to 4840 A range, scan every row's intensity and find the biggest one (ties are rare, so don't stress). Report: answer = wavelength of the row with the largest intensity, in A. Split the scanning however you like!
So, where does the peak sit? 4773 A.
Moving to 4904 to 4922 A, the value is 4917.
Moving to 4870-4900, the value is 4899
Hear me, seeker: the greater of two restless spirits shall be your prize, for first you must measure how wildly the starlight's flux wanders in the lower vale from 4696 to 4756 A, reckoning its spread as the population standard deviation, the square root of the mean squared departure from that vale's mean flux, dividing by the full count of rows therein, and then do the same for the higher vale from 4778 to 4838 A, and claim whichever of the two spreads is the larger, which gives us 1.0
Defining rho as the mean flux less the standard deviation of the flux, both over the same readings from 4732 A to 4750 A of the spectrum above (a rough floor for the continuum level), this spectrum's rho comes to 40.3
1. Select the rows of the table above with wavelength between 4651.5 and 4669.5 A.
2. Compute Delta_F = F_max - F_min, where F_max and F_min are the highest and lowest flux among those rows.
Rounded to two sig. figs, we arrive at 3.3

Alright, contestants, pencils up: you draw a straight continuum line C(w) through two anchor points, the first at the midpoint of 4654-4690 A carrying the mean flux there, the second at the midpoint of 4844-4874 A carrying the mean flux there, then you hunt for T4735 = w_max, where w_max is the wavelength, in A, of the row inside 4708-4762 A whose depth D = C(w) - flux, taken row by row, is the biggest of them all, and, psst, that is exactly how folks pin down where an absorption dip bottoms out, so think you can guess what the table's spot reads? 4710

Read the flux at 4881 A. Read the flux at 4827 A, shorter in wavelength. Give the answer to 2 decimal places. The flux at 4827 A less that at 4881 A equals 1.29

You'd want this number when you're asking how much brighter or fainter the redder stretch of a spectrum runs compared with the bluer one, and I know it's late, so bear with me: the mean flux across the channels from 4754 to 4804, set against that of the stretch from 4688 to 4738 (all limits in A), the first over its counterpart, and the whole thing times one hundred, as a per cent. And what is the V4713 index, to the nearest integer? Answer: 99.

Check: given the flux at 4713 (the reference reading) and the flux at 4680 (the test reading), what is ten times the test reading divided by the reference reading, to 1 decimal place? 10.3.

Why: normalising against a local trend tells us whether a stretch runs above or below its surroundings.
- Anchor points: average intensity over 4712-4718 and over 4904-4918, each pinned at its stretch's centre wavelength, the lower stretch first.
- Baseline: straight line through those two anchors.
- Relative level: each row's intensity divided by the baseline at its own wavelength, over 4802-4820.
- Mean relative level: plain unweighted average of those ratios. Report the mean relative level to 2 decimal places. 1.01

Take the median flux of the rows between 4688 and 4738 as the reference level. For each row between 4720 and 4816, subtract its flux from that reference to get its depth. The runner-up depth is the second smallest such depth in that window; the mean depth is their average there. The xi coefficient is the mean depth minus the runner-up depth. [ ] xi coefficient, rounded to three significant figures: 1.89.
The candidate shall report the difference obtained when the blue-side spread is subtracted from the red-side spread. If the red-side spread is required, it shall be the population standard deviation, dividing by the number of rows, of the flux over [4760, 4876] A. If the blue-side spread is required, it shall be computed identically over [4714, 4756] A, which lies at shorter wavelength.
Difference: 2.5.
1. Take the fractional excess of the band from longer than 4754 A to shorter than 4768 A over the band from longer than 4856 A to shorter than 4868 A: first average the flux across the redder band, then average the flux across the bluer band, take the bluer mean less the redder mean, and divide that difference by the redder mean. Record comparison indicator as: 0.30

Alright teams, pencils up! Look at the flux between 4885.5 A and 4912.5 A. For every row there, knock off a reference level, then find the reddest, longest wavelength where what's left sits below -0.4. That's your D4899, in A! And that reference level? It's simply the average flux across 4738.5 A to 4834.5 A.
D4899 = 4911 A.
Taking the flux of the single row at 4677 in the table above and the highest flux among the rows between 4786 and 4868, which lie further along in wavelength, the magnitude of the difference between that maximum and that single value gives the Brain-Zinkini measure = 1.4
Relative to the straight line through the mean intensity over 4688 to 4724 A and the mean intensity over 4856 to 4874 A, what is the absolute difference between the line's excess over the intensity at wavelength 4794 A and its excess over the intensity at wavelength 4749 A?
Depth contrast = 2.3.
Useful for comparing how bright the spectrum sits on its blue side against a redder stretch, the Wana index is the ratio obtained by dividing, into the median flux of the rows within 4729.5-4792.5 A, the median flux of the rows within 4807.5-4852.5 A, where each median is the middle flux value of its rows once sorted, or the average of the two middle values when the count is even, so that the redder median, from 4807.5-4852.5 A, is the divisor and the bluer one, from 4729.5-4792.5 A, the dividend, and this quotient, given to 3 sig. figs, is 1.00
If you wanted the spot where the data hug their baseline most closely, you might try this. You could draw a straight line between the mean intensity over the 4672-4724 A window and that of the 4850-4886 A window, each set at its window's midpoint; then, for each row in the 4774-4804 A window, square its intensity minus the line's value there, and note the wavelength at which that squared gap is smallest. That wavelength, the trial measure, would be 4785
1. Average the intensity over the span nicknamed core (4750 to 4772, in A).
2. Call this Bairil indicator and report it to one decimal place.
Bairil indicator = 41.0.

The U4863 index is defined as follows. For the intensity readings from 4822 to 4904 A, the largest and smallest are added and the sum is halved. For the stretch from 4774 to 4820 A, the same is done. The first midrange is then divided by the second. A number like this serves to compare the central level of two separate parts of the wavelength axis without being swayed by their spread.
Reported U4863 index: 0.81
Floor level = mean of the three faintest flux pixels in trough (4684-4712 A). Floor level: 39.6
